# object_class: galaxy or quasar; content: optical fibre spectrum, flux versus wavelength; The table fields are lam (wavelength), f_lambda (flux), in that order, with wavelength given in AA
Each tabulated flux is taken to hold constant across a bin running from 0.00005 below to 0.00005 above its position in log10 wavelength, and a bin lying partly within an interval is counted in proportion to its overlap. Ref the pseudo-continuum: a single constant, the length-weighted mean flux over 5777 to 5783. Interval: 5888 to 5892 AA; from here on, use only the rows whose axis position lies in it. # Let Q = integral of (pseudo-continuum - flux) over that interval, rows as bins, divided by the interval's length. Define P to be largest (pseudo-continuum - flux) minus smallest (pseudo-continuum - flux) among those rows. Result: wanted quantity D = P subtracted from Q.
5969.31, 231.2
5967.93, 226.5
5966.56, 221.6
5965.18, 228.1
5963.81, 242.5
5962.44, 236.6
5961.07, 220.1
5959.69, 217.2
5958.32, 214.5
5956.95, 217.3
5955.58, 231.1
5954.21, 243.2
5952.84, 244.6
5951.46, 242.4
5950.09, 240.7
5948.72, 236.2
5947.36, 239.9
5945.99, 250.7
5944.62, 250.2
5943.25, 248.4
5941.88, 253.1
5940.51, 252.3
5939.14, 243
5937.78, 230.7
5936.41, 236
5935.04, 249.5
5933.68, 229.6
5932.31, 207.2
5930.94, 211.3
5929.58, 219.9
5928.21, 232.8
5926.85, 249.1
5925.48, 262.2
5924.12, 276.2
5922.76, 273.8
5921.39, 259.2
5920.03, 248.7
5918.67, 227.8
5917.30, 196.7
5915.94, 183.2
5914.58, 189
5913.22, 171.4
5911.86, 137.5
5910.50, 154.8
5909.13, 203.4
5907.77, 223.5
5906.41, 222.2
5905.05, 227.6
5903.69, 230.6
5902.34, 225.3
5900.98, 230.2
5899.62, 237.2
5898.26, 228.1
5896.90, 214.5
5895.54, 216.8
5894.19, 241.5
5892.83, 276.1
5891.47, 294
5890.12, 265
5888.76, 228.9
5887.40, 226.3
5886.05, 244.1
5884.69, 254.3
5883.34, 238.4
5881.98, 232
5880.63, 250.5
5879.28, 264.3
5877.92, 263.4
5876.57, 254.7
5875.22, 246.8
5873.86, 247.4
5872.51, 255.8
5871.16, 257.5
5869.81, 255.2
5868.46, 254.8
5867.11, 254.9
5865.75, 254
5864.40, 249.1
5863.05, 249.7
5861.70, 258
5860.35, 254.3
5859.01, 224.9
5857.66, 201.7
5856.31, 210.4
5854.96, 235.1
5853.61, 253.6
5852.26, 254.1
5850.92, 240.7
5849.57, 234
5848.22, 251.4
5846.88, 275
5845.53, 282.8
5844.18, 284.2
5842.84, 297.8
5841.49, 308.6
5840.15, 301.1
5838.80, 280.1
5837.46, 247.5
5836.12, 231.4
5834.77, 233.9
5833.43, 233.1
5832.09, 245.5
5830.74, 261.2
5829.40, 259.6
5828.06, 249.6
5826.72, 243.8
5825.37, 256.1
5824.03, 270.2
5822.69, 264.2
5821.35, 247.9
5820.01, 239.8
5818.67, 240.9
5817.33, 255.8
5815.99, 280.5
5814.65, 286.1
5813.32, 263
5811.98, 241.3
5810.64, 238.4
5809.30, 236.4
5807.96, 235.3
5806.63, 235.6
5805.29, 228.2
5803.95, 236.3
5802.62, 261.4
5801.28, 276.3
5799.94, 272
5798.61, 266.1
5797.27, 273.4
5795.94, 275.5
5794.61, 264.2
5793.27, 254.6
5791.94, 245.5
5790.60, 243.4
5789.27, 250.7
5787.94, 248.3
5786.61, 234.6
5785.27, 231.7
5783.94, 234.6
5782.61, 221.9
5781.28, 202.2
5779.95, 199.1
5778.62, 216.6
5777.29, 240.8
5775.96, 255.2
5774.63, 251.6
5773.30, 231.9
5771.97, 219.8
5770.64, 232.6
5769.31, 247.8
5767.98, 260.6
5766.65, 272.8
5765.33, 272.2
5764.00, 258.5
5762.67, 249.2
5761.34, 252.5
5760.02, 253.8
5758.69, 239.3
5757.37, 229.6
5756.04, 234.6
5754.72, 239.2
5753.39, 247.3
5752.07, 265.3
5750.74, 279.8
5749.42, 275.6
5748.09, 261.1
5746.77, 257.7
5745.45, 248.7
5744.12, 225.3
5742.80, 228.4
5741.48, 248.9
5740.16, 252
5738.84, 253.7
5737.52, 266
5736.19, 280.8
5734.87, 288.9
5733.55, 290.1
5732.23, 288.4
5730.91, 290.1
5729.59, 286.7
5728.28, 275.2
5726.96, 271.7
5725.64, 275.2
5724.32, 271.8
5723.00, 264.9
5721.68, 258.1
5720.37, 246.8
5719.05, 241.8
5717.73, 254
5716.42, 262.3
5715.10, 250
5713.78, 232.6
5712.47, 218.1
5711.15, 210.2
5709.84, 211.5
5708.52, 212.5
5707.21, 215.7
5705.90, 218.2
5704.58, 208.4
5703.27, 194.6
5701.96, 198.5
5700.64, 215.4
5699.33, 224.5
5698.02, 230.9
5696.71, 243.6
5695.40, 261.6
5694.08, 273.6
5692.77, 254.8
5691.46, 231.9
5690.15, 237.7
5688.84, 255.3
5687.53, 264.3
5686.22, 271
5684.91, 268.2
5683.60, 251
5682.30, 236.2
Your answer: -111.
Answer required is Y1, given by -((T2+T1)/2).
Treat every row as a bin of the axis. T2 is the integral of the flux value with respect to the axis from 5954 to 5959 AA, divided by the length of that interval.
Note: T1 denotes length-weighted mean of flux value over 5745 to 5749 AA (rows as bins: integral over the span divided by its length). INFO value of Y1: -241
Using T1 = 257.4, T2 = 225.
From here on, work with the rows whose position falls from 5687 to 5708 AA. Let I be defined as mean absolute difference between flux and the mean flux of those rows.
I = 20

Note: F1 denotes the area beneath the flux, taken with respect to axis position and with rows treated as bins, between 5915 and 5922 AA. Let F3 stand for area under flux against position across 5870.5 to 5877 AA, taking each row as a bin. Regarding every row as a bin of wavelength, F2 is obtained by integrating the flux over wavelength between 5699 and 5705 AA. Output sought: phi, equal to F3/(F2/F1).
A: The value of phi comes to 2044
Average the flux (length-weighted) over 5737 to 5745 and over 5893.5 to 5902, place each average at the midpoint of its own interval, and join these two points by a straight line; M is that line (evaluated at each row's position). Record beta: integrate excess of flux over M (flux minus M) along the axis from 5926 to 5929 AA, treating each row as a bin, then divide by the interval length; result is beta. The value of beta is 17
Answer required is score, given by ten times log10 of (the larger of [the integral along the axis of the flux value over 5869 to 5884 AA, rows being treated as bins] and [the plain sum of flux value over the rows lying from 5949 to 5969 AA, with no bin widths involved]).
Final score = 35.8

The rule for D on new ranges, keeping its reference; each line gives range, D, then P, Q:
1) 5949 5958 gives -48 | 27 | -21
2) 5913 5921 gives -70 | 77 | 8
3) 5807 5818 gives -90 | 51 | -40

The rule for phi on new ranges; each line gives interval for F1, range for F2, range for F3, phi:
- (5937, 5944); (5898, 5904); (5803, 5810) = 2046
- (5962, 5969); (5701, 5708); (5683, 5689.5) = 1893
